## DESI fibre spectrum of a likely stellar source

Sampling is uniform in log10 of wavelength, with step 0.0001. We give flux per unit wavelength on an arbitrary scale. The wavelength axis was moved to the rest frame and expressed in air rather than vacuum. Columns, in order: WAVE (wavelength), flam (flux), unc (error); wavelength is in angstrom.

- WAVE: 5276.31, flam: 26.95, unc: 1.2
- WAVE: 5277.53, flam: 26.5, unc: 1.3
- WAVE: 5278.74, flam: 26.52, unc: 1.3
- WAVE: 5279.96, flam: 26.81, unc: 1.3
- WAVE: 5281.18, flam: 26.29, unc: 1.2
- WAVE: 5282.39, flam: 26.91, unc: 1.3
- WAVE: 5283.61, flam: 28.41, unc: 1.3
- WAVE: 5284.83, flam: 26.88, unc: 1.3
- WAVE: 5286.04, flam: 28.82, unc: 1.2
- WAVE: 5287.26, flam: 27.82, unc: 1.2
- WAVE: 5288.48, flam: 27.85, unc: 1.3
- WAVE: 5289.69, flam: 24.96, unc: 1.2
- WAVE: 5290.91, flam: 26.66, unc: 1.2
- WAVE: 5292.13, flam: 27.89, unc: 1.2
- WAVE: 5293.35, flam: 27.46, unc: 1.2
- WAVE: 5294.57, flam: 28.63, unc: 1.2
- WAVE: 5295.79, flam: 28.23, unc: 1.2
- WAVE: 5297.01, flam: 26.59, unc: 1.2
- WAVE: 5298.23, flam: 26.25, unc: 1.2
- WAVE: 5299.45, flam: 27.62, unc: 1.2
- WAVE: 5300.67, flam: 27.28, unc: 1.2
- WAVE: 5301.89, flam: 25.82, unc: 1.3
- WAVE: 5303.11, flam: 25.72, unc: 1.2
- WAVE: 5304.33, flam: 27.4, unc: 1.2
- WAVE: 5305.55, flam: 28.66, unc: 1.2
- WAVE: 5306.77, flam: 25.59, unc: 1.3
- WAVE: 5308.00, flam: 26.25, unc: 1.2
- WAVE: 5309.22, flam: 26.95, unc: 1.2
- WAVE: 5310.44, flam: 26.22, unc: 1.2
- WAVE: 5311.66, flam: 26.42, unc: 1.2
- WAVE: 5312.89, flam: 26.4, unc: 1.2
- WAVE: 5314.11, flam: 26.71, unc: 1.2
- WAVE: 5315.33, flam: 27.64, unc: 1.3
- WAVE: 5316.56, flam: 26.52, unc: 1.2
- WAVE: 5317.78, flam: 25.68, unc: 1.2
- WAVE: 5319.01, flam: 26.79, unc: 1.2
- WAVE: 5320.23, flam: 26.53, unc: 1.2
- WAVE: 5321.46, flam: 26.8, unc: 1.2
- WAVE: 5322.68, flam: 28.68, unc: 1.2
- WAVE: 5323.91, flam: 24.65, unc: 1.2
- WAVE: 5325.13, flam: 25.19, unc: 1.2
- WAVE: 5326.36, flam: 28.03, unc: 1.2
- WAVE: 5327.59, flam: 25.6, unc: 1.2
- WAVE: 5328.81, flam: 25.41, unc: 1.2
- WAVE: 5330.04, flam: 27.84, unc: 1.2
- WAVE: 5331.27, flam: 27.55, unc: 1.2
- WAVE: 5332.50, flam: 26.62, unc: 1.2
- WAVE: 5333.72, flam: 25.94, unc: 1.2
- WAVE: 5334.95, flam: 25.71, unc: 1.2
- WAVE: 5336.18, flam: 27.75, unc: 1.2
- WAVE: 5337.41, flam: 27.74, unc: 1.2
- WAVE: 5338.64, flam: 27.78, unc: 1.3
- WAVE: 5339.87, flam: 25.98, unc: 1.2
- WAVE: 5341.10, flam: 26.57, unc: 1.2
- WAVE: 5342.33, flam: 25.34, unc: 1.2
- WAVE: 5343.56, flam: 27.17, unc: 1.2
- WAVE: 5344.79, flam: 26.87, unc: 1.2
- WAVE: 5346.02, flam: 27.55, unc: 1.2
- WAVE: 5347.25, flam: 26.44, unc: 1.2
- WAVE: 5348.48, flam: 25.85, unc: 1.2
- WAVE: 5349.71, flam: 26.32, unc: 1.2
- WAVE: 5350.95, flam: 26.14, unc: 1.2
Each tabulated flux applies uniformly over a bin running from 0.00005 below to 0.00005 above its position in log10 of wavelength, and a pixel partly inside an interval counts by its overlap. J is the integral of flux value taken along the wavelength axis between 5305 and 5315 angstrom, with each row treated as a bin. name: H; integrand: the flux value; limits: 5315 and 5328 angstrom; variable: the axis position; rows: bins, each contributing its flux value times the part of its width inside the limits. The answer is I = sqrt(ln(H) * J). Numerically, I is 39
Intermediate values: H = 345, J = 267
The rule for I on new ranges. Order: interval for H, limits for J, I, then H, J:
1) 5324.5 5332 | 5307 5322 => 46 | 199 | 398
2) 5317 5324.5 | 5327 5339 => 41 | 199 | 321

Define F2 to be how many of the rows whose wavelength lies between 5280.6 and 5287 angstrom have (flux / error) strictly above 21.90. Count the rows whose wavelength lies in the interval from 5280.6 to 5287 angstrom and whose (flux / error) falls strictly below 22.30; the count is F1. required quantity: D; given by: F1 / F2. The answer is 2.0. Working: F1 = 4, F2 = 2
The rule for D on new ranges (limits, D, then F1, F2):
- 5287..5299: 0.7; 5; 7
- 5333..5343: 2.0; 6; 3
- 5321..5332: 0.8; 4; 5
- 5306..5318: 1.8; 9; 5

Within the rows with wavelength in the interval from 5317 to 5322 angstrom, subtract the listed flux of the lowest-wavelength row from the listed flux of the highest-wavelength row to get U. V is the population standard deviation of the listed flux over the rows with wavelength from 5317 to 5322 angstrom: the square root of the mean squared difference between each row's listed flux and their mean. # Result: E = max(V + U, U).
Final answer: 1.6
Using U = 1.1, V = 0.5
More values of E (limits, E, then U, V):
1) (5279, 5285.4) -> 0.8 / 0.1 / 0.7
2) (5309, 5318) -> -0.7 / -1.3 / 0.5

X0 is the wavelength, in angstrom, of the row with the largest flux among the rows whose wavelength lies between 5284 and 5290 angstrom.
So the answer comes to 5286.04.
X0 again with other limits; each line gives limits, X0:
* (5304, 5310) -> 5305.55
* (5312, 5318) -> 5315.33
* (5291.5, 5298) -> 5294.57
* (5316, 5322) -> 5321.46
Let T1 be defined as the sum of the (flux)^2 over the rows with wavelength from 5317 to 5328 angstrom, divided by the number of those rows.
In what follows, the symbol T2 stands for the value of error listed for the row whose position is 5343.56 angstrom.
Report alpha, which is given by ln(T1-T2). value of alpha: 6.55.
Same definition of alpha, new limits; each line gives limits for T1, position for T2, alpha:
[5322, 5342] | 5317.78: 6.57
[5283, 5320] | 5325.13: 6.59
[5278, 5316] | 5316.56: 6.59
